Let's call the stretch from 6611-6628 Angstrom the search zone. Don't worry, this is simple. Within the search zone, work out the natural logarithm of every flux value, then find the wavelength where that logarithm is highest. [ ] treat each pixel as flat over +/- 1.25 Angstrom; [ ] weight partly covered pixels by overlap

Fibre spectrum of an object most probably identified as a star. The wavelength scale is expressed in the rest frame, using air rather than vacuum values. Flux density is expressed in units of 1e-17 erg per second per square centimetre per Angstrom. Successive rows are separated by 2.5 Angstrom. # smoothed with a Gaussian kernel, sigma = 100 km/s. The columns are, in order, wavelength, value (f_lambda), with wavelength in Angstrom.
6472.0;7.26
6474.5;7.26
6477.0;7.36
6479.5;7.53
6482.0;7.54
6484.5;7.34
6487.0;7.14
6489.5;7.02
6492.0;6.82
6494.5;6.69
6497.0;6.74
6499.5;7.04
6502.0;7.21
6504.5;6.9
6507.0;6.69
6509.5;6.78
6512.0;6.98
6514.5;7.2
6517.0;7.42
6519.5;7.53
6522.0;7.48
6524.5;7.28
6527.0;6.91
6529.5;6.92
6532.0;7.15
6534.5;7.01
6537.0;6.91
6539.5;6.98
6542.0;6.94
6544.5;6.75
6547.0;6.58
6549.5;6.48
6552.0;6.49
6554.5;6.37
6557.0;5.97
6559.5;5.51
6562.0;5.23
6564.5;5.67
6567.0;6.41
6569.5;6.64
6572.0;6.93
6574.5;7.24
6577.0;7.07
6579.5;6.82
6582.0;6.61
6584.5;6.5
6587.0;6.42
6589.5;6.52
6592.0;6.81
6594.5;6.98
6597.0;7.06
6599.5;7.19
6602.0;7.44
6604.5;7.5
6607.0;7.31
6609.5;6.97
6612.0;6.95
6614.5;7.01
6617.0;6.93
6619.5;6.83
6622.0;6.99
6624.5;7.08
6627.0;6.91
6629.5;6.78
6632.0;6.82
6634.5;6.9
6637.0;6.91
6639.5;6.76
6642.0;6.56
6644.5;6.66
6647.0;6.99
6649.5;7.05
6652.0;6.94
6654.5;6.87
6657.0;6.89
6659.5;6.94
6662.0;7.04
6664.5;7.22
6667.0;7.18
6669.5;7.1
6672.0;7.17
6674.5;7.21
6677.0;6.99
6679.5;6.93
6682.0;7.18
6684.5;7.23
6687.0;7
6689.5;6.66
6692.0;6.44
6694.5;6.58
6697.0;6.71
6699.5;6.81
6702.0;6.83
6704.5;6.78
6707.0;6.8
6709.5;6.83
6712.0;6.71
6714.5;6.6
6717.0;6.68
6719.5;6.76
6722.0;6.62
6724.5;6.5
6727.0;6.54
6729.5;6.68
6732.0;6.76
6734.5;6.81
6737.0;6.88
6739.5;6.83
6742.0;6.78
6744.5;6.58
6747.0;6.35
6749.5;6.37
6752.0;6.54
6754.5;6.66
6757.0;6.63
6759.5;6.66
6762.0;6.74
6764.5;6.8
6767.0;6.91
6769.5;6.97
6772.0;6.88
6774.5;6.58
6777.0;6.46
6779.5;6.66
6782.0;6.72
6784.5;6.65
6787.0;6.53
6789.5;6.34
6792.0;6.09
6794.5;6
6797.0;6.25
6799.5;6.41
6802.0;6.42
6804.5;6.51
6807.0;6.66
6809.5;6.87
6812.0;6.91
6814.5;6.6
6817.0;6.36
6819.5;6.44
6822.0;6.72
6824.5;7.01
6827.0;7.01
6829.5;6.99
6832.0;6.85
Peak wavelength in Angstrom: 6624.5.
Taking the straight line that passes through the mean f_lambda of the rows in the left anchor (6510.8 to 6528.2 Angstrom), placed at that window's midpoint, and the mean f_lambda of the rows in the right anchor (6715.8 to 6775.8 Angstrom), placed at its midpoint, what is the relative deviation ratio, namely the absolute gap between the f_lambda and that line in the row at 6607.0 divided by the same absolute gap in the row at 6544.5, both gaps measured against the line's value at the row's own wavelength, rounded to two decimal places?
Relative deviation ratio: 0.61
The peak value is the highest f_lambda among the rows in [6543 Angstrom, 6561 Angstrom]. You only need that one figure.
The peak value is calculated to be 6.75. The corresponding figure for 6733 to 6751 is 6.88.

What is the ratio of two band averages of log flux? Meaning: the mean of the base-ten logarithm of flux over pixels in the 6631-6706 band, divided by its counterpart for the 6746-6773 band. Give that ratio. 1.02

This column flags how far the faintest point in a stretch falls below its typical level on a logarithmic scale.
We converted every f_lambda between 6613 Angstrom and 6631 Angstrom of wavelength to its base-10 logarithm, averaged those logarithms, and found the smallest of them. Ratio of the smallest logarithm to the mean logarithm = 0.989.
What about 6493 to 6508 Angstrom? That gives 0.986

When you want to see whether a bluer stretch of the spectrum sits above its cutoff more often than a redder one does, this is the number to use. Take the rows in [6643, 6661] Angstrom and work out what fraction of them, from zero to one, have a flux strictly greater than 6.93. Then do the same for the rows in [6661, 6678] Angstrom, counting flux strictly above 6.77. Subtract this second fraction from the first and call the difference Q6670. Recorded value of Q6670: -0.4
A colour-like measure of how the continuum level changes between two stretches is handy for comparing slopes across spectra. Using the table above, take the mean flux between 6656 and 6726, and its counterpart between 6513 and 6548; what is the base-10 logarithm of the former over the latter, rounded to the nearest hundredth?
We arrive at -0.01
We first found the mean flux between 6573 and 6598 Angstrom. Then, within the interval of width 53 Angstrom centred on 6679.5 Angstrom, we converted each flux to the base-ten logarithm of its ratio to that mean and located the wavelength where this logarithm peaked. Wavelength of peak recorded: 6684.5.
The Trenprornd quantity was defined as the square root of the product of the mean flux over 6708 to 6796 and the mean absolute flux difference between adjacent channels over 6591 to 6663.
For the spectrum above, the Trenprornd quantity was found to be 0.89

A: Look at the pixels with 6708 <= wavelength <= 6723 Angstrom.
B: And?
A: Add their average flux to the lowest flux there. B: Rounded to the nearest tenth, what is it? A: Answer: 13.3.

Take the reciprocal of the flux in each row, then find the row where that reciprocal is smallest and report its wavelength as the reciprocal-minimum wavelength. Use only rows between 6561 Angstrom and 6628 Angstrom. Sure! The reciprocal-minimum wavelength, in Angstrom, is 6604.5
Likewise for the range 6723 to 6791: 6769.5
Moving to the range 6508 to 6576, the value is 6519.5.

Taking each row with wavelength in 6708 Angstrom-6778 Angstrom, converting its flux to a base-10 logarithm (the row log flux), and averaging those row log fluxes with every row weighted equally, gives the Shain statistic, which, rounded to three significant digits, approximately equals 0.825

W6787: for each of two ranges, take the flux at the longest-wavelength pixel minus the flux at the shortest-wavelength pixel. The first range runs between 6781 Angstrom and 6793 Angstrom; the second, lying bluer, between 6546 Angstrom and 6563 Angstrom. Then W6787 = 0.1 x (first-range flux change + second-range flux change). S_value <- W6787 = -0.20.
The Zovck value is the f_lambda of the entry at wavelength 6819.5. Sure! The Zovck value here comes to 6.44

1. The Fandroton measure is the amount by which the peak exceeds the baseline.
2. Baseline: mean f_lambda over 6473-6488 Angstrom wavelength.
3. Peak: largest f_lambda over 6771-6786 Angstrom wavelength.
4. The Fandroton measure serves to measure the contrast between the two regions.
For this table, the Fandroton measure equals -0.48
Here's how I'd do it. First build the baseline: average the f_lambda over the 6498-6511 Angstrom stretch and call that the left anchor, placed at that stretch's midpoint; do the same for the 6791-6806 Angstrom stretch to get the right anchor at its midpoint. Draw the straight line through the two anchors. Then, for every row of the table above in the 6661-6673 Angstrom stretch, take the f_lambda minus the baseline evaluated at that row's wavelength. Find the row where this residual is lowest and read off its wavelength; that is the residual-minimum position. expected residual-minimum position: 6662.0 Angstrom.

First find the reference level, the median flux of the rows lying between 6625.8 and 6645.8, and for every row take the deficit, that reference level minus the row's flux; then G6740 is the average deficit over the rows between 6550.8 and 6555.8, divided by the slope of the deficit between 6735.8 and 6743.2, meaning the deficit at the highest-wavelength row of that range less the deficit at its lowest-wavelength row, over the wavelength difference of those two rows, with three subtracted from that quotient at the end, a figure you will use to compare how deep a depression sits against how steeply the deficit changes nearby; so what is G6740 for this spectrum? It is 16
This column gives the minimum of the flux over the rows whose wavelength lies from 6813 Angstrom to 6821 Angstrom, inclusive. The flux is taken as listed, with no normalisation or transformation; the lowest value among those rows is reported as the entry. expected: 6.36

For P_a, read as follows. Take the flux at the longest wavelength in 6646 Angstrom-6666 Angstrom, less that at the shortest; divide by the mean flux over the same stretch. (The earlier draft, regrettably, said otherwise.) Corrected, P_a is 0.033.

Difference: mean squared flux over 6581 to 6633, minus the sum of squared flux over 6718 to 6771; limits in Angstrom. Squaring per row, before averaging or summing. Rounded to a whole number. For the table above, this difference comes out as -891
